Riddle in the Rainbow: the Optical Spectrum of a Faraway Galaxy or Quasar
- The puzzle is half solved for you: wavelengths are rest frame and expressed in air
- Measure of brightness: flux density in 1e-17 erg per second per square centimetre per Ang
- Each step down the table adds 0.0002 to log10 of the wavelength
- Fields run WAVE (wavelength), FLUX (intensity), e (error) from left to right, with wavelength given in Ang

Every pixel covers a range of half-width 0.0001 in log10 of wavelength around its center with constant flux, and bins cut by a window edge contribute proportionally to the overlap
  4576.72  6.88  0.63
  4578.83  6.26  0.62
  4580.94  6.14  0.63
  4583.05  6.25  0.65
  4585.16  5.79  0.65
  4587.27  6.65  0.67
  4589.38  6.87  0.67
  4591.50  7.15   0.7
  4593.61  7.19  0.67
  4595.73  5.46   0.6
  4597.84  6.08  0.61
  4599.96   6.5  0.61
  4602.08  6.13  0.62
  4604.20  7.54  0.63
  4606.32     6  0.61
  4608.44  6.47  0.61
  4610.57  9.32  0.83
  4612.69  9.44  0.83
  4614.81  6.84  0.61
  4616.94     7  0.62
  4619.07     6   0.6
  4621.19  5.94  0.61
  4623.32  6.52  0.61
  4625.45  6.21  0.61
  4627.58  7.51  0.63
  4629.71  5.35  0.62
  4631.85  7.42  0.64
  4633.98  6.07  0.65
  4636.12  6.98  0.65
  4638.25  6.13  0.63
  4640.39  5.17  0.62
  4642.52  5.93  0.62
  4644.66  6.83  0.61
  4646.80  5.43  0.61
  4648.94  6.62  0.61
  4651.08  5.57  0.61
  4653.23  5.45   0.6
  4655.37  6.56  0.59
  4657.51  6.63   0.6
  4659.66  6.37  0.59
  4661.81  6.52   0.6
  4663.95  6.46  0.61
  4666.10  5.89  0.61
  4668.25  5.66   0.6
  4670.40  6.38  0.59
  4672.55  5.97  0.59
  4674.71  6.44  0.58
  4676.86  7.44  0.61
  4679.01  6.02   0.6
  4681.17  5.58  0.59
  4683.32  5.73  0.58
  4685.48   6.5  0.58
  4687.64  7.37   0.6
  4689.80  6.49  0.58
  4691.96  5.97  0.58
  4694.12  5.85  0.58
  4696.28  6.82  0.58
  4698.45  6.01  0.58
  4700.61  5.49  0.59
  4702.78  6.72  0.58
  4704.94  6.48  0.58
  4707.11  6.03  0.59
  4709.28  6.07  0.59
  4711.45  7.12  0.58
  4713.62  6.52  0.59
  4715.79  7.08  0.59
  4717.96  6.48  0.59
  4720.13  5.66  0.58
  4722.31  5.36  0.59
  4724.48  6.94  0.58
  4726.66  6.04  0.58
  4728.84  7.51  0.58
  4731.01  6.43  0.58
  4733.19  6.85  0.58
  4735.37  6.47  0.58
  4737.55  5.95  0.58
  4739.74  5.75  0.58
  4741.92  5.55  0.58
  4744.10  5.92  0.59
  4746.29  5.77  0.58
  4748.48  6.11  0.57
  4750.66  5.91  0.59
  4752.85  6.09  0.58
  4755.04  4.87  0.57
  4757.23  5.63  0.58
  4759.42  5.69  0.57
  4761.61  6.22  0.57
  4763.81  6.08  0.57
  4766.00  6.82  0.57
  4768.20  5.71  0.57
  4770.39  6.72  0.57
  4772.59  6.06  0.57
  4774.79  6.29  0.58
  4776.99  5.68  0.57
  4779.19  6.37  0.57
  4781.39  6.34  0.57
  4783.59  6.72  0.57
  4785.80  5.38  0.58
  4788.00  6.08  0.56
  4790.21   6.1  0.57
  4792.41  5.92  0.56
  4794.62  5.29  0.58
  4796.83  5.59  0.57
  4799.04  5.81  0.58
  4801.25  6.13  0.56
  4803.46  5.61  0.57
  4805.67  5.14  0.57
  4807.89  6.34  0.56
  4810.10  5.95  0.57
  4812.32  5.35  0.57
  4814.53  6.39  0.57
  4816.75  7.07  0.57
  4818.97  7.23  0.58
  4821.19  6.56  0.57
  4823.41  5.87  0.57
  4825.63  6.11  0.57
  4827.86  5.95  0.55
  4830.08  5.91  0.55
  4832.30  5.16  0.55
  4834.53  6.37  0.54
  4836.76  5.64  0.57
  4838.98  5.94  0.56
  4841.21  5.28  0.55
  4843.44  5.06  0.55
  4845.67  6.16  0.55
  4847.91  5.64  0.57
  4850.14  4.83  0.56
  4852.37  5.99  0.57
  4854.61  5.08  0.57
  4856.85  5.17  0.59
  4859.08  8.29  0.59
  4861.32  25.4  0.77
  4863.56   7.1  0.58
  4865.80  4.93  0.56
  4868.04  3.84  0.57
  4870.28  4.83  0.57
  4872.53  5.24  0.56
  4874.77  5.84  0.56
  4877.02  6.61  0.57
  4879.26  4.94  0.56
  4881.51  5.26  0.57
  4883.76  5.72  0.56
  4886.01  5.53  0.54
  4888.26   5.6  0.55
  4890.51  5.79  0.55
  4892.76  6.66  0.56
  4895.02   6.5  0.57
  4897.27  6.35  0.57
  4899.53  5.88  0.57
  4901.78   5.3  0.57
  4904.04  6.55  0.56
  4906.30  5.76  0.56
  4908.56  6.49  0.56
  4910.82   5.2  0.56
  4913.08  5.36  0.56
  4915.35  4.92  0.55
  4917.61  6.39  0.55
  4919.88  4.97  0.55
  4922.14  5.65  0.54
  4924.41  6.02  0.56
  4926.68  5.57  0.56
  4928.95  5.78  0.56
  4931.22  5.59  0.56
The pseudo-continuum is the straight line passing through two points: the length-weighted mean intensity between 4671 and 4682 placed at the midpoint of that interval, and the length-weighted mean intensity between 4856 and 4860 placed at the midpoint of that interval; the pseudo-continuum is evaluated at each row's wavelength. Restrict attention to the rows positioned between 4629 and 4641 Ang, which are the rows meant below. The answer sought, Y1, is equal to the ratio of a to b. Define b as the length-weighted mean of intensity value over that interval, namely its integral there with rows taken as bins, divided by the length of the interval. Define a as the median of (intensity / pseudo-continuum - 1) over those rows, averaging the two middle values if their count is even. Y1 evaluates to -0.003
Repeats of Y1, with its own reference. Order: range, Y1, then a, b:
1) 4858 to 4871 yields -0.012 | -0.114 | 9.2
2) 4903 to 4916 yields -0.034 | -0.194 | 5.7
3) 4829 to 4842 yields -0.024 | -0.139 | 5.7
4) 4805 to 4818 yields -0.012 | -0.075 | 6.1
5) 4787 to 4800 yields -0.019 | -0.113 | 5.8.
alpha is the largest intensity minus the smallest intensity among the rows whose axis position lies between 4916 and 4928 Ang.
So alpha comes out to 1.42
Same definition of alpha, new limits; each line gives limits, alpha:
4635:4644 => 1.81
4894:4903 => 1.20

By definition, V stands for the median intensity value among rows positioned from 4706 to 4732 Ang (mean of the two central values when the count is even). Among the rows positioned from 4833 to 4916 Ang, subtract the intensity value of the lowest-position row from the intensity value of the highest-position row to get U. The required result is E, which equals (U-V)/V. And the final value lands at -1.22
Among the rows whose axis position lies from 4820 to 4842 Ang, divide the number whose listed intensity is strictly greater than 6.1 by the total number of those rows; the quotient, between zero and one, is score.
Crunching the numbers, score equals 0.30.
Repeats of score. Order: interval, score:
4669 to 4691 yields 0.60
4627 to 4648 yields 0.50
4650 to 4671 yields 0.60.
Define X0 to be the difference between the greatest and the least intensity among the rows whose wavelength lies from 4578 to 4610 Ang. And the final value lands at 2.1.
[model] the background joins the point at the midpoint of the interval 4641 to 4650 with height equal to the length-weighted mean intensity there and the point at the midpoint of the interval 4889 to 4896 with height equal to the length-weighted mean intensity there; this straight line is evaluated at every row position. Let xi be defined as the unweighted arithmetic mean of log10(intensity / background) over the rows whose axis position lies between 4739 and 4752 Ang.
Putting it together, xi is -0.027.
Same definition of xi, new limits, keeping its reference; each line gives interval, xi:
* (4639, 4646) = -0.015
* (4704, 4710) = 0.001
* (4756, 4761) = -0.040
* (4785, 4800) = -0.036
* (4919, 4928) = -0.055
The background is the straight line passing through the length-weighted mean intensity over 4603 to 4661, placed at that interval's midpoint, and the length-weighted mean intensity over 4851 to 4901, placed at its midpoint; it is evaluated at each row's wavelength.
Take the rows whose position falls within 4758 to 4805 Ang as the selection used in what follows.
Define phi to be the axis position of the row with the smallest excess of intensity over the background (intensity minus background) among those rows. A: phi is 4794.62 Ang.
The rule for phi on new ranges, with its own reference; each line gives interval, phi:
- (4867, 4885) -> 4868.04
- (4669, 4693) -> 4681.17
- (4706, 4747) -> 4722.31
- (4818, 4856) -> 4850.14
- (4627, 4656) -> 4640.39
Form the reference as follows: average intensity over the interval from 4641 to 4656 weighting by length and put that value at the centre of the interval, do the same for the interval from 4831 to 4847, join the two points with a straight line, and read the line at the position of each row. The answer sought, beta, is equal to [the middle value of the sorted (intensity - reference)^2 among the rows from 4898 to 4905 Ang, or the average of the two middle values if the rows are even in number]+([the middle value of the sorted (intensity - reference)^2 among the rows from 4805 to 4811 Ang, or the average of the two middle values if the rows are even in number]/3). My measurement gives 0.22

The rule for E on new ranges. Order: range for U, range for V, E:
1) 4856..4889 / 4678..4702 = -0.93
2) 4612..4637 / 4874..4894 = -1.43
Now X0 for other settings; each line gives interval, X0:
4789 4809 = 1.2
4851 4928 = 21.6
